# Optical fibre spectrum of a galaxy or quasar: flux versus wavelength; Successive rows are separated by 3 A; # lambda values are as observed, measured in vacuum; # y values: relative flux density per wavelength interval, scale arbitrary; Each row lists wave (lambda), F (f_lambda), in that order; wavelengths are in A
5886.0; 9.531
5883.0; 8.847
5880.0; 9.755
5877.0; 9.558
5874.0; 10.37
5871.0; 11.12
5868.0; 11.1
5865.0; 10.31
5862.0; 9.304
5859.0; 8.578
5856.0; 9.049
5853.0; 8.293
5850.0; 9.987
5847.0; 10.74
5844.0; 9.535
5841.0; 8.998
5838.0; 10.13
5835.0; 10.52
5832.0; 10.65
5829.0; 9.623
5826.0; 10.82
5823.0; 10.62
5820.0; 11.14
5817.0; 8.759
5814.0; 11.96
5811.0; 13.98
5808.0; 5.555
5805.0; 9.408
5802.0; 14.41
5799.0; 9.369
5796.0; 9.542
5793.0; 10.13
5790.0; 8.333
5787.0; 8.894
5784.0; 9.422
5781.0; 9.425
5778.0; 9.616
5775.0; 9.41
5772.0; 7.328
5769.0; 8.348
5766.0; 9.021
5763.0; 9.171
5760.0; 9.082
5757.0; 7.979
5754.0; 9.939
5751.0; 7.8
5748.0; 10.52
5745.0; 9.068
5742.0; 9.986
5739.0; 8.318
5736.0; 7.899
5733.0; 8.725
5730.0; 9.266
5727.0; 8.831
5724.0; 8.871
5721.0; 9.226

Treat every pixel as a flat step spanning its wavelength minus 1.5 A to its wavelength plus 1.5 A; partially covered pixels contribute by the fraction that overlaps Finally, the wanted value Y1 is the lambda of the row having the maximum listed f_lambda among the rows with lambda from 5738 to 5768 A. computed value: 5748.0 A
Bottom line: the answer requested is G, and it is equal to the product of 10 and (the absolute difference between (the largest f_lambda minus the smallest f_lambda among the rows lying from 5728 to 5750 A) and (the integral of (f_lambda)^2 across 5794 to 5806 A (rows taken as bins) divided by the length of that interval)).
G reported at 1167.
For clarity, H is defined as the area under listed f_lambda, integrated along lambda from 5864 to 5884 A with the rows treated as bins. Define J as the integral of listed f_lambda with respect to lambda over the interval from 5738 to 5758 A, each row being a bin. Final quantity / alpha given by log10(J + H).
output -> 2.59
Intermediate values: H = 204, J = 183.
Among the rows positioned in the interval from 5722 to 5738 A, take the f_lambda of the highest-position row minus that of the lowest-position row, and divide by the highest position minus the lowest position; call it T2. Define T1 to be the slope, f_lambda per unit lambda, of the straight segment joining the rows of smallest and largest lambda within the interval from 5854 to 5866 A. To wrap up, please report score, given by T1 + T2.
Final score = 0.06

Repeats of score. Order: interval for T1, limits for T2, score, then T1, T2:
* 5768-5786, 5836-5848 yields 0.14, 0.07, 0.07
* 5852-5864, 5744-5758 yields 0.02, 0.11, -0.09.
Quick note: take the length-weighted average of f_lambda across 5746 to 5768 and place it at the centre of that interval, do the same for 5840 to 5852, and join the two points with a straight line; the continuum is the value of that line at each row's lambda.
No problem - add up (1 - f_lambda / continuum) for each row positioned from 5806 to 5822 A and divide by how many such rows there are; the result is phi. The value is -0.079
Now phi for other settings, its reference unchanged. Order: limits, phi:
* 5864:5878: -0.050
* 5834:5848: -0.025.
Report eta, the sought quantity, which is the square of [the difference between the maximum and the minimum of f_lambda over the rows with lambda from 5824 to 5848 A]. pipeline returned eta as 3.3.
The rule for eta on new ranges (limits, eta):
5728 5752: 7.4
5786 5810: 78.4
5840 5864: 6.0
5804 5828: 71.0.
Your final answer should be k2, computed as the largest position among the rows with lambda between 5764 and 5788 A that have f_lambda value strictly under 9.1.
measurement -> 5787.0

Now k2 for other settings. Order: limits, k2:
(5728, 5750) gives 5745.0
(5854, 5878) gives 5859.0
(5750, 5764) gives 5760.0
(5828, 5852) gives 5841.0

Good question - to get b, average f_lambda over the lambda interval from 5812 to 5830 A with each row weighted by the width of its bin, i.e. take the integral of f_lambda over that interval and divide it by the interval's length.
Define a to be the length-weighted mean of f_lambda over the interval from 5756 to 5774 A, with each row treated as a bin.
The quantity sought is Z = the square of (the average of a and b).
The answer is 92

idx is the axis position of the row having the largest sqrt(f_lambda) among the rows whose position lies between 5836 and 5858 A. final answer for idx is 5847.0 A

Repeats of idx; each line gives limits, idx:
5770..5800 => 5793.0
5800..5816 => 5802.0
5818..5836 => 5820.0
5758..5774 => 5763.0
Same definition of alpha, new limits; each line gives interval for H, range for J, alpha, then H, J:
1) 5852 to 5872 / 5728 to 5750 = 2.59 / 194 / 200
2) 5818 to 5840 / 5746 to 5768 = 2.63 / 229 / 199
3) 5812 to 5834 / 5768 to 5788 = 2.61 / 233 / 179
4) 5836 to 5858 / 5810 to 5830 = 2.63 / 210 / 219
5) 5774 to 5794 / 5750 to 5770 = 2.56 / 186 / 176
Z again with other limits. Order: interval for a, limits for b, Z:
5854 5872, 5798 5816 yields 106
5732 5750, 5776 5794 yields 84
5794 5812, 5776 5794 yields 96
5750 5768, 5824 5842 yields 90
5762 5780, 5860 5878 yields 91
